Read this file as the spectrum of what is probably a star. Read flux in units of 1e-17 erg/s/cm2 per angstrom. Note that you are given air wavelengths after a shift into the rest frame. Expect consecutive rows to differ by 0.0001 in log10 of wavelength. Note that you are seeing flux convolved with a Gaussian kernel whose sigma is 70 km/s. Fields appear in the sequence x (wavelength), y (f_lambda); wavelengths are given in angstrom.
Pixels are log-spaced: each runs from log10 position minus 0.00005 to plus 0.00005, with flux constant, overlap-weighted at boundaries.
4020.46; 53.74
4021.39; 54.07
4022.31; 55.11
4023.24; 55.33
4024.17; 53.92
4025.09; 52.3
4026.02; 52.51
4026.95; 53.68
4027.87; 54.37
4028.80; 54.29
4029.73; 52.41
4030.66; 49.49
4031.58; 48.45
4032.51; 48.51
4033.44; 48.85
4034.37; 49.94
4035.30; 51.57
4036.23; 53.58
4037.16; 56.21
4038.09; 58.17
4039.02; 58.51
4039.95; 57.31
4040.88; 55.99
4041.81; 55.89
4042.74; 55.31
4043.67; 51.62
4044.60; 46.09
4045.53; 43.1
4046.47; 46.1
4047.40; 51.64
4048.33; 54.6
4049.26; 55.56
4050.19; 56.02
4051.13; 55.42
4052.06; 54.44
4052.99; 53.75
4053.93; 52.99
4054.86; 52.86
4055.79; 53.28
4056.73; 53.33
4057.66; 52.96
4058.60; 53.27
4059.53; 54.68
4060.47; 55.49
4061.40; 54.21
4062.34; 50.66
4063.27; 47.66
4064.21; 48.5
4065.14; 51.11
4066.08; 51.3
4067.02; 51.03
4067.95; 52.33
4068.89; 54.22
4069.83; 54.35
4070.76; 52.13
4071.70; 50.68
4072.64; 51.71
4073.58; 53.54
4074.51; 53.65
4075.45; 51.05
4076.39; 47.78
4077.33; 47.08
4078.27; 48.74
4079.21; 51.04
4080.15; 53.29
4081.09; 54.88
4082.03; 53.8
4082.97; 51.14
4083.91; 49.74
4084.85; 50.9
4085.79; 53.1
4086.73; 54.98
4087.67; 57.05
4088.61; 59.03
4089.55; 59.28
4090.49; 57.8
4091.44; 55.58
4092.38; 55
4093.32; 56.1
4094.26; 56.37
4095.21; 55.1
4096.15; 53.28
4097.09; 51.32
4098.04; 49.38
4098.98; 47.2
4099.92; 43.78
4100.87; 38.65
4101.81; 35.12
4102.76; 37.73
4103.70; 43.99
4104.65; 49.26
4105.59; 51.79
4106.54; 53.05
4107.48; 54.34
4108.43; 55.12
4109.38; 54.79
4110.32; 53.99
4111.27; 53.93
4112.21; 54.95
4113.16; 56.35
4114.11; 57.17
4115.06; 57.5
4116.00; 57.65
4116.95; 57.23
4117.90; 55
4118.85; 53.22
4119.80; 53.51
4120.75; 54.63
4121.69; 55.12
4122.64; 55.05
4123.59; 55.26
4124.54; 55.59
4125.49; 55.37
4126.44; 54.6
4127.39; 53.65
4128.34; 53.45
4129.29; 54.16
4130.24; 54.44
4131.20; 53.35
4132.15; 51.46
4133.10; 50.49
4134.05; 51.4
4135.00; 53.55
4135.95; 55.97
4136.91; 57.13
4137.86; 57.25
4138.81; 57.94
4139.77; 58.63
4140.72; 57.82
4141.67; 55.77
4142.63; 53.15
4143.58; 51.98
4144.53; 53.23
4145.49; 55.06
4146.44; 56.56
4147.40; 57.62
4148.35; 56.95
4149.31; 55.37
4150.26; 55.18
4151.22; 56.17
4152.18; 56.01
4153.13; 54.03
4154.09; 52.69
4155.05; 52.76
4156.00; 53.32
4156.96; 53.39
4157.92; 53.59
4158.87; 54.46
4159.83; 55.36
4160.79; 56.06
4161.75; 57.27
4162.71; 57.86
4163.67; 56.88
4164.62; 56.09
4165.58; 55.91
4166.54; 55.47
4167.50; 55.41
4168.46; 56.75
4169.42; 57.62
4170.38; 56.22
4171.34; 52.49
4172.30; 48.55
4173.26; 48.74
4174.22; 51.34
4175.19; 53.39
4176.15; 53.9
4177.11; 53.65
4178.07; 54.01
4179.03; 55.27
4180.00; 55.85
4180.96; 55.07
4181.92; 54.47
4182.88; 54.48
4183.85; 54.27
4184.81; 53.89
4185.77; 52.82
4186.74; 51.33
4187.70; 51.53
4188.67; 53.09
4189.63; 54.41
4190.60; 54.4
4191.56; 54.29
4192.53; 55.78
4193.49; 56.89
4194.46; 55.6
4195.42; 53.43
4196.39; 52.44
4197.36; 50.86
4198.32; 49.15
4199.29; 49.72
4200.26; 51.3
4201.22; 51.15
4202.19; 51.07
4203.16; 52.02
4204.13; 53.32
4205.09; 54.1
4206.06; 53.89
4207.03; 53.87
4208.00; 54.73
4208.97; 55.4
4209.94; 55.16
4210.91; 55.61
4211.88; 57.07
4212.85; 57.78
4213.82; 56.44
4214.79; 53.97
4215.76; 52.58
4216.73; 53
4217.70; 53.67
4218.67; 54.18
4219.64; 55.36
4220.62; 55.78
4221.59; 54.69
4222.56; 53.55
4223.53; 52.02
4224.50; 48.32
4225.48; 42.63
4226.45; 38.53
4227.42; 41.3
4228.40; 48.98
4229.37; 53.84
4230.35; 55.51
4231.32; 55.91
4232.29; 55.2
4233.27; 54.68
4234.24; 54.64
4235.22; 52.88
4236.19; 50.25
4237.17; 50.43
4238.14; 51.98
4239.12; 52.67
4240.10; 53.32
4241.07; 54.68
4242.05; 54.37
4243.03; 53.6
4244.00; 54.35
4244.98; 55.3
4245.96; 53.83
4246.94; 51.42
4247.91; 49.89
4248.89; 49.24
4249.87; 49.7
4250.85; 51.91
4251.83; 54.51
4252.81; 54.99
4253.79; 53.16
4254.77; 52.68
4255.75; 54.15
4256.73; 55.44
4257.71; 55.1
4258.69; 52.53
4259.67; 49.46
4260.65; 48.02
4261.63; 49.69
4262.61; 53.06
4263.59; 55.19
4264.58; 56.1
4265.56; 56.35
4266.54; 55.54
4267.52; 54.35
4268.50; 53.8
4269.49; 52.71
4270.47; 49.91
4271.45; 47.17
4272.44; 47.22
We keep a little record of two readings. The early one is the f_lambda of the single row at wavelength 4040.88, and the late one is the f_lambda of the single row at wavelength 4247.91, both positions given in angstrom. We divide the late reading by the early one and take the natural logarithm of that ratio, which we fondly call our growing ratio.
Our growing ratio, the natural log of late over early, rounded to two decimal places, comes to -0.12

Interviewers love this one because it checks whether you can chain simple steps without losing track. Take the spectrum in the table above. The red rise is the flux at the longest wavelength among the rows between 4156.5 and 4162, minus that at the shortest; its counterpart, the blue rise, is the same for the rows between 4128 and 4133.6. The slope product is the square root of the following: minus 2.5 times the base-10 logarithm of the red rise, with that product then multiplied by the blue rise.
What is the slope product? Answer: 2.1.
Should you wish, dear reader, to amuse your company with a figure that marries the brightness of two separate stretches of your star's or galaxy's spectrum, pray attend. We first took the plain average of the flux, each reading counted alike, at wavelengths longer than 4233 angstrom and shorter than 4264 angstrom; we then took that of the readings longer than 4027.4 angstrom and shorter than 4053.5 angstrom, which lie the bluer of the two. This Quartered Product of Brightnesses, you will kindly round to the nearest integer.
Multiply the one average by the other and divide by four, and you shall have 695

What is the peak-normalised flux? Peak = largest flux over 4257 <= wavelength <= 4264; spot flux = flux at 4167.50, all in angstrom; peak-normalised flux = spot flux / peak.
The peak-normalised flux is 1.00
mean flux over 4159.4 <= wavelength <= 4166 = 56.5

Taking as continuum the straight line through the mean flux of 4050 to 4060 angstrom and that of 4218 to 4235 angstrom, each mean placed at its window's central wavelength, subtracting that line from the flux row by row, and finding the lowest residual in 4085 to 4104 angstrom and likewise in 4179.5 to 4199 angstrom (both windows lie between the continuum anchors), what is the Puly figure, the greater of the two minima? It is -2.7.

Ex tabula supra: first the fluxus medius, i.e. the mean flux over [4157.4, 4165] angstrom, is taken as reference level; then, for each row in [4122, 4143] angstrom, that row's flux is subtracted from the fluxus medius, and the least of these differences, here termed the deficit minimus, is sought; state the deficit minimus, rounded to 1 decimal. -2.7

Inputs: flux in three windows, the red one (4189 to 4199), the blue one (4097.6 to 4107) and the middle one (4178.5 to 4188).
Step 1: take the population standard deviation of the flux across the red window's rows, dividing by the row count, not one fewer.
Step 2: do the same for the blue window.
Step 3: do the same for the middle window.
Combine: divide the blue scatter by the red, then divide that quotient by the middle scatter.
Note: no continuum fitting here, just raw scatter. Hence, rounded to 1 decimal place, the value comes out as 1.8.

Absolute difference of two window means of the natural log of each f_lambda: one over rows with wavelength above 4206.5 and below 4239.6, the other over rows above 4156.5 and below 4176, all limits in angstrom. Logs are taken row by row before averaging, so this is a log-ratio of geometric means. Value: 0.038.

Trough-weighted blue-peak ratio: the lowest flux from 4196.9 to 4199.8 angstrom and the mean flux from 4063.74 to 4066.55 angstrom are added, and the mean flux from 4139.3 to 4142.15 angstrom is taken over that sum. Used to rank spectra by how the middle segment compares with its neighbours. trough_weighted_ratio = 0.58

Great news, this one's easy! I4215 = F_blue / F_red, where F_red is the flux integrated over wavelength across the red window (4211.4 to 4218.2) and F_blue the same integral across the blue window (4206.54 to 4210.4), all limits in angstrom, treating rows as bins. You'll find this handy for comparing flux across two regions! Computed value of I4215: 0.57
